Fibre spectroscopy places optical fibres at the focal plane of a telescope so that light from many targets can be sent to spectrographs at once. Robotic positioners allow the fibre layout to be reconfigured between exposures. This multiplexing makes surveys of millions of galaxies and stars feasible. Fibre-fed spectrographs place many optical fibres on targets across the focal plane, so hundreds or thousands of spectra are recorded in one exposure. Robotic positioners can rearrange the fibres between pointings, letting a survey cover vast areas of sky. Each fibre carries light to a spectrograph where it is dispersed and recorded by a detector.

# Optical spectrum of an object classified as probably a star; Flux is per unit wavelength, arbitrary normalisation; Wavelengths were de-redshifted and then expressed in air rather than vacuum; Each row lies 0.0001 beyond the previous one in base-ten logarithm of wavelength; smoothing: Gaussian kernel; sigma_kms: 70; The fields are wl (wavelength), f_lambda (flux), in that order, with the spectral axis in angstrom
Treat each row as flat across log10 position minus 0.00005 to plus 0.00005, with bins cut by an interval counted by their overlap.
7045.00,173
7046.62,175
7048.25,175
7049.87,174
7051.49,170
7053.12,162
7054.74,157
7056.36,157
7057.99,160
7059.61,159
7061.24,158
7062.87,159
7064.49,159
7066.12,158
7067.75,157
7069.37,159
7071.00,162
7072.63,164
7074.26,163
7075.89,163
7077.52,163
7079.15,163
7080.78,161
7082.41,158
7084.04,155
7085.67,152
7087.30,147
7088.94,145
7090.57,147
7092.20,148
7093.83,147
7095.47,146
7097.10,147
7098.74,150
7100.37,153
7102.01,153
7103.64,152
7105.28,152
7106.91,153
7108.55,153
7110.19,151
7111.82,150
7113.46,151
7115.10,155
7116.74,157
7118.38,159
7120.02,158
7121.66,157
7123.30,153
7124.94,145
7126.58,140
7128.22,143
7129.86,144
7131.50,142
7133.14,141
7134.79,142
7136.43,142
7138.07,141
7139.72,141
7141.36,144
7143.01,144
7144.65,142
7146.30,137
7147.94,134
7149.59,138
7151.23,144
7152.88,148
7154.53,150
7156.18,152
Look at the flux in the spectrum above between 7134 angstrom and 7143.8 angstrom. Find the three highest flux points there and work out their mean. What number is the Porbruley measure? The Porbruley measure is 143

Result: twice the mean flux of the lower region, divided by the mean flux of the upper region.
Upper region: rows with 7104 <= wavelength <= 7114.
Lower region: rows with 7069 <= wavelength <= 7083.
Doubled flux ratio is 2.13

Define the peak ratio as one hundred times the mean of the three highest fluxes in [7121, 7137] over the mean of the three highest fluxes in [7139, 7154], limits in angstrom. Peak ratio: 104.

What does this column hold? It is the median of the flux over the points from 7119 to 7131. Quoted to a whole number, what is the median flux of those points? 145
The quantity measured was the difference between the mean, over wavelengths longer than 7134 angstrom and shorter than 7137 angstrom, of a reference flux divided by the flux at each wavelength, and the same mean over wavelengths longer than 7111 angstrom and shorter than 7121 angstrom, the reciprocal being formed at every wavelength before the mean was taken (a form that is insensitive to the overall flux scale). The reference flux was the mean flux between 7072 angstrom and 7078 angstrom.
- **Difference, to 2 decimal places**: 0.10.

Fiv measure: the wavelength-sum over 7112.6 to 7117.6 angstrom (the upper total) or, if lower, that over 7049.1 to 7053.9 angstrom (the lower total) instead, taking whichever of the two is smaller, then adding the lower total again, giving 969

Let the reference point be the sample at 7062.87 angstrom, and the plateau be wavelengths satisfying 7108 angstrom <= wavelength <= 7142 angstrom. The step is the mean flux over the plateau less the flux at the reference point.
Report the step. -11.0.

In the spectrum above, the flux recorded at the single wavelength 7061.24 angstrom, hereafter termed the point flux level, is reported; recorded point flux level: 158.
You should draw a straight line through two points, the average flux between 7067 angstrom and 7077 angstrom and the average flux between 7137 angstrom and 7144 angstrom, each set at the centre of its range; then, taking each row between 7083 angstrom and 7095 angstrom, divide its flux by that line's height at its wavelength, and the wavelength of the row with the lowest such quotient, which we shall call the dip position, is 7088.94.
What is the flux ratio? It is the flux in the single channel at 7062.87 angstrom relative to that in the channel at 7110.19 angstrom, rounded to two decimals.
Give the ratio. 1.05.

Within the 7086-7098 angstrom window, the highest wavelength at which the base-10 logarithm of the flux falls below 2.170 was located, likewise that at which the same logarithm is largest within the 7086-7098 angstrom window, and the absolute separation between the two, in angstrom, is 4.9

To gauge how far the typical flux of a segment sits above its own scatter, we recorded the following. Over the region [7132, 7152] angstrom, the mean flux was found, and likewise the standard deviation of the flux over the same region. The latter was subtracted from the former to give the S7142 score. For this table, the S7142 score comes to 138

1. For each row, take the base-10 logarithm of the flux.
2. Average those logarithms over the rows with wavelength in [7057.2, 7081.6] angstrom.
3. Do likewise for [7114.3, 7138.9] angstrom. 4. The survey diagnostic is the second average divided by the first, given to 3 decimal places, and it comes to 0.984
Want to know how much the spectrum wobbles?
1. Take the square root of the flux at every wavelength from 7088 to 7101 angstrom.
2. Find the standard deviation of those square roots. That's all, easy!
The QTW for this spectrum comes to 0.10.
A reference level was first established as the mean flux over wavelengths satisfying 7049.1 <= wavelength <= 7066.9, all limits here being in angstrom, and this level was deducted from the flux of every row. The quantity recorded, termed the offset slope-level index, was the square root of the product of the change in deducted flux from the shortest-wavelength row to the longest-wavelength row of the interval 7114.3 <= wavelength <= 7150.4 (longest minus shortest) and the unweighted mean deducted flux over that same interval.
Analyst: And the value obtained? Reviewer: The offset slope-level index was 16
